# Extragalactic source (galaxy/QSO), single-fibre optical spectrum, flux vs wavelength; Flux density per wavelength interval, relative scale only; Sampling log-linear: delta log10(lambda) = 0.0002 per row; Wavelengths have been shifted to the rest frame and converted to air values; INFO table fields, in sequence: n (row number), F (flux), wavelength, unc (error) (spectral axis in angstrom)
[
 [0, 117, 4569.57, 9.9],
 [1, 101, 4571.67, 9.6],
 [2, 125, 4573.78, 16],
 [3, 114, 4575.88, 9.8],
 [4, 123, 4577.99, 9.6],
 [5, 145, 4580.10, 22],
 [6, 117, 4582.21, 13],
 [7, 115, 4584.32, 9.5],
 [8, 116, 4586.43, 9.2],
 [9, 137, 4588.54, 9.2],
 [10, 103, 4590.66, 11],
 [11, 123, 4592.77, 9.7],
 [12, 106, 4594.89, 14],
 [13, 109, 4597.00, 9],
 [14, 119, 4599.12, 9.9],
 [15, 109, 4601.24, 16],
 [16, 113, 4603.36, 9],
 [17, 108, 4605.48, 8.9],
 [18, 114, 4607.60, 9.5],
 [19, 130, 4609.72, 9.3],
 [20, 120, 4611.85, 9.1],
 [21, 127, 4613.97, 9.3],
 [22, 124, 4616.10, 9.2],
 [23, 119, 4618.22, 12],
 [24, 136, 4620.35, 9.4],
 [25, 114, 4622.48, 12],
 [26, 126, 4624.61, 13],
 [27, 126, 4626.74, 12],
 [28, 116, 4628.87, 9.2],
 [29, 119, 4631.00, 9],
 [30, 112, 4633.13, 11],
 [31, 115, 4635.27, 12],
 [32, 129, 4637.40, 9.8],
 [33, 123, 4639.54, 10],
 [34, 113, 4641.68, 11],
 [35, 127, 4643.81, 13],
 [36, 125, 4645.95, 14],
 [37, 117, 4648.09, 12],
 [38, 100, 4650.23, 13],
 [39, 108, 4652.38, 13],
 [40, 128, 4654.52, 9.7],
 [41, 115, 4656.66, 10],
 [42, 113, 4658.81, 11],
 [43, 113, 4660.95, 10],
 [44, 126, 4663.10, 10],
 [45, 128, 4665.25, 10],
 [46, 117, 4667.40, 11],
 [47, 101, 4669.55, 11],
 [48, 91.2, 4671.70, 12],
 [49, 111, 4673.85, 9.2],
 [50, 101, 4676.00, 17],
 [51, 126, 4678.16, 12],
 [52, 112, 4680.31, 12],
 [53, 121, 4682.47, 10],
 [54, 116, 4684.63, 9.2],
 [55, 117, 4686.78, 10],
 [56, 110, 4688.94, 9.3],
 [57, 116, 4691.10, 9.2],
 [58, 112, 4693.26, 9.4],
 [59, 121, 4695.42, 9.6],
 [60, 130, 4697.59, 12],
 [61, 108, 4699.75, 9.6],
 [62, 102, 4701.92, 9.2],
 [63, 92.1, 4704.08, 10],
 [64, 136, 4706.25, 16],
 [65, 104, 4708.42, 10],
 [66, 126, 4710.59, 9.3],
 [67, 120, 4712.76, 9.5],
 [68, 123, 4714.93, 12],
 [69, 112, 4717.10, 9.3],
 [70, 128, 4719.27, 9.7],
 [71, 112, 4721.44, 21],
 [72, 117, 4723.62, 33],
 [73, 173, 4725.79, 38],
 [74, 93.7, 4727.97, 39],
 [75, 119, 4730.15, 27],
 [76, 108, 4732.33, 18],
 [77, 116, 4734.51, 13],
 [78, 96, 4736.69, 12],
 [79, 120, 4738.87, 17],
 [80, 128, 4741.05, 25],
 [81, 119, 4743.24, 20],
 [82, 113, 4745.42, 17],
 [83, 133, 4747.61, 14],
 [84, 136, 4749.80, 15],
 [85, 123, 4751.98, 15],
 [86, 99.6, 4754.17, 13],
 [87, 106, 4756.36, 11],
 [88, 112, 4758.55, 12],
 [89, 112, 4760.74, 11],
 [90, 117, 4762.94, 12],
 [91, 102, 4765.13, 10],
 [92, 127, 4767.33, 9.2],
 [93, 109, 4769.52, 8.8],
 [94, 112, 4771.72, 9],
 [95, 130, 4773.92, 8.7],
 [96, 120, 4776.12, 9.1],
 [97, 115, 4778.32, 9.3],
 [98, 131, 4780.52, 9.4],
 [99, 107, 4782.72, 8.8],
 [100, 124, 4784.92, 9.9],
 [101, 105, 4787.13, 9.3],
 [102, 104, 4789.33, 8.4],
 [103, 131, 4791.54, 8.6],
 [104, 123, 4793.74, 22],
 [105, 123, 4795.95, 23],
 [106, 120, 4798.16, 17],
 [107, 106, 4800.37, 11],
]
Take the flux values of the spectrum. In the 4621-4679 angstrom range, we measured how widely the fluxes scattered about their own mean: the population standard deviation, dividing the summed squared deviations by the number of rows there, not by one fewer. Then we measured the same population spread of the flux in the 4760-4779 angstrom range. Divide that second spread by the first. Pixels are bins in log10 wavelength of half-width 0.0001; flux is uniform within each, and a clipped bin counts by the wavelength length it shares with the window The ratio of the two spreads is 0.84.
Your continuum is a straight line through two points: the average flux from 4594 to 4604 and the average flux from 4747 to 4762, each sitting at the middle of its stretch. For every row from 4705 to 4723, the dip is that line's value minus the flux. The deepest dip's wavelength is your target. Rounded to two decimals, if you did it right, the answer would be 4708.42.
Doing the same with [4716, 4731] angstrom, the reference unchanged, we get 4727.97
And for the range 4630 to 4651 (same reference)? 4650.23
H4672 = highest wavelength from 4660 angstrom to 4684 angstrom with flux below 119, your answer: 4680.31 angstrom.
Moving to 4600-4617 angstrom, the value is 4607.60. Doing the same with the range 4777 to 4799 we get 4789.33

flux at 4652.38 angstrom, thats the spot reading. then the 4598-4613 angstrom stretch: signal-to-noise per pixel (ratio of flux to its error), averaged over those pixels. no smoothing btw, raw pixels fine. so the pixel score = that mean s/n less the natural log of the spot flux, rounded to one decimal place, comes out 7.1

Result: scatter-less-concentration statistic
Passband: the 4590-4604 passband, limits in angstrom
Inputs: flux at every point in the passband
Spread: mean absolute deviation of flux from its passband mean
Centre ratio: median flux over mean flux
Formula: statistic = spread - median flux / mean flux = 4.7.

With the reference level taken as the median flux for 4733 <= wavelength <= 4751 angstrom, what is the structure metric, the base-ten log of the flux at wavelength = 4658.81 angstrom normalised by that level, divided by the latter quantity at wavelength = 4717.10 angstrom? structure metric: 1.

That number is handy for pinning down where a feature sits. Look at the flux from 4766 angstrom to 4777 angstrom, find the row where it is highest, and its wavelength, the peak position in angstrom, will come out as 4773.92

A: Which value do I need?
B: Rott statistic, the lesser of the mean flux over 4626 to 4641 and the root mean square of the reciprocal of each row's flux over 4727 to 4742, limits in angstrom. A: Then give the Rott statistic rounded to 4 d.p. 0.0091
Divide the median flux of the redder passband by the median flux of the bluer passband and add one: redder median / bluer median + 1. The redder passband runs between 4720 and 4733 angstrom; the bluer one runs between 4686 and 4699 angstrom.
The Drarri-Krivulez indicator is 1.98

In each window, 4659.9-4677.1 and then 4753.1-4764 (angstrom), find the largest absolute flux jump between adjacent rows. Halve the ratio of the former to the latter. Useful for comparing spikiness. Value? 1.5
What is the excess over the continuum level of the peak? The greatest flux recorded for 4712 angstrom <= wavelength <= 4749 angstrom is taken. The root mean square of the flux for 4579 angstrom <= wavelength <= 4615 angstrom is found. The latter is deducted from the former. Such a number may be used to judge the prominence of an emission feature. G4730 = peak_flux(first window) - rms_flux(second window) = 54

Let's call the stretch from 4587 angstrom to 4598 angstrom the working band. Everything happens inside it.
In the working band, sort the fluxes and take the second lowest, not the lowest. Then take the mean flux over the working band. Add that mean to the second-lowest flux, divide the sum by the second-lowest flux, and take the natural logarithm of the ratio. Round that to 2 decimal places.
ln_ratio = 0.74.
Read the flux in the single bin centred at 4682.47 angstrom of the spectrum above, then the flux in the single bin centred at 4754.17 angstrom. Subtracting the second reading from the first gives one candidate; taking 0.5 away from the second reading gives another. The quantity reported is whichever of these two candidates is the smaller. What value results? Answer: 21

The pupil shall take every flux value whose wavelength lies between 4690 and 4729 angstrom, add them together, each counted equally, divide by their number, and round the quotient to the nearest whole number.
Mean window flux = 118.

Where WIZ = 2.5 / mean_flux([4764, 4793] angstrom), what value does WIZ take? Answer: 0.0214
